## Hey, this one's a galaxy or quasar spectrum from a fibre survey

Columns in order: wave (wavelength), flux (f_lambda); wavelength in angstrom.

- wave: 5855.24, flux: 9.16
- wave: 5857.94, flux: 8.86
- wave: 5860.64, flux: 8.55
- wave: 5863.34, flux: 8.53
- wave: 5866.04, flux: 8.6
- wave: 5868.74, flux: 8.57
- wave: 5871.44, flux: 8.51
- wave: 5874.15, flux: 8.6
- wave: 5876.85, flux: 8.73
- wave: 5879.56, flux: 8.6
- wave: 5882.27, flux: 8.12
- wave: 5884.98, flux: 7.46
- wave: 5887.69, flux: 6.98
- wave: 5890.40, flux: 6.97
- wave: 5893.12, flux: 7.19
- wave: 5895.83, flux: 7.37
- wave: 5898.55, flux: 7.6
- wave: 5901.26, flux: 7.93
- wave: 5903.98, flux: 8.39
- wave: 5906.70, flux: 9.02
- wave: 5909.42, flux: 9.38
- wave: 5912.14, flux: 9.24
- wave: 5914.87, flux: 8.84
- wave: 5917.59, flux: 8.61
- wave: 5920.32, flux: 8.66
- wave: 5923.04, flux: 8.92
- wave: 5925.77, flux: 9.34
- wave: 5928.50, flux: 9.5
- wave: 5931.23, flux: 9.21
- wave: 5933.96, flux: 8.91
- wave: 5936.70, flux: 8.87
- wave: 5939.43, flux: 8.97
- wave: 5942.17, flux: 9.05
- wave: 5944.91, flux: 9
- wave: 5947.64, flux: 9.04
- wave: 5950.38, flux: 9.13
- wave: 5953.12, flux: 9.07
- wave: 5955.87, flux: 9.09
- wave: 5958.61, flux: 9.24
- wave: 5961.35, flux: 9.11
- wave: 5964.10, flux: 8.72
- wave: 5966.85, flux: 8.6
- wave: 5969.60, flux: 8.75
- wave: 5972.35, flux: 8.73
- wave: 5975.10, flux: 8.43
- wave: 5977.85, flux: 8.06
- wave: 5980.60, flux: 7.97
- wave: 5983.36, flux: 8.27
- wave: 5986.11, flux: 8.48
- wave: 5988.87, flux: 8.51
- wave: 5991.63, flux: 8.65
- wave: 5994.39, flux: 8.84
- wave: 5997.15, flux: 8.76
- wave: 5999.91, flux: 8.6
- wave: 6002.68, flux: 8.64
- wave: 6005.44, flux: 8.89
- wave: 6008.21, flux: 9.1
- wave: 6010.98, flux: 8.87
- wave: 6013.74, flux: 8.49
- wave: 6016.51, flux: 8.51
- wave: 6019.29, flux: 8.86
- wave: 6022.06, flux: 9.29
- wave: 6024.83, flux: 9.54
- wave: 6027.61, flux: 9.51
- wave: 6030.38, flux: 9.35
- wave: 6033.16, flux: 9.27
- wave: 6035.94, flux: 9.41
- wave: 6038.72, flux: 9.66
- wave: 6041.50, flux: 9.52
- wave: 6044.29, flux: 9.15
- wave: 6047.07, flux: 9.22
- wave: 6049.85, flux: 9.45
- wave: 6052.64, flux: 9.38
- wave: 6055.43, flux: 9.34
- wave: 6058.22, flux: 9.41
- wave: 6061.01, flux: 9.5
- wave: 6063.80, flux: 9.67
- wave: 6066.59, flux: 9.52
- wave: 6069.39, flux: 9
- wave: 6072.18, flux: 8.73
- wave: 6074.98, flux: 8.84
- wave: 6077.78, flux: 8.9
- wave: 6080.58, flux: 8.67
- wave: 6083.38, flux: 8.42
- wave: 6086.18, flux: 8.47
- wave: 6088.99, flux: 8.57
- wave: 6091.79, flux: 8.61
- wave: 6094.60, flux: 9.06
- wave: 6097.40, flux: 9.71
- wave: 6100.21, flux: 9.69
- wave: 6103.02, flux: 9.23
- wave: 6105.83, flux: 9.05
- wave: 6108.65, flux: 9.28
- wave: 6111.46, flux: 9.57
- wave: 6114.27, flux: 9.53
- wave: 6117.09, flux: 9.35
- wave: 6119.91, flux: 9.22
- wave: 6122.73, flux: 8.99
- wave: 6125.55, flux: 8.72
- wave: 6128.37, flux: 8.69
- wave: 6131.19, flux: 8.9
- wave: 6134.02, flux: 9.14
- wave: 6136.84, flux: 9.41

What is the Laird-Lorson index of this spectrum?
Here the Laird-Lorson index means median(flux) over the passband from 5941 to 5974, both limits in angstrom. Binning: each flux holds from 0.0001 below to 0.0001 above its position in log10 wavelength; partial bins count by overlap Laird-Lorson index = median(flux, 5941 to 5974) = 9.0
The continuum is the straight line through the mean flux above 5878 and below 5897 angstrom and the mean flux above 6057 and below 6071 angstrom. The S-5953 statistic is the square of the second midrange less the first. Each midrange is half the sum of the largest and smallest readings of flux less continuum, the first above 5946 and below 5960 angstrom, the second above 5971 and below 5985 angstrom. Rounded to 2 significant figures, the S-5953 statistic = 1.0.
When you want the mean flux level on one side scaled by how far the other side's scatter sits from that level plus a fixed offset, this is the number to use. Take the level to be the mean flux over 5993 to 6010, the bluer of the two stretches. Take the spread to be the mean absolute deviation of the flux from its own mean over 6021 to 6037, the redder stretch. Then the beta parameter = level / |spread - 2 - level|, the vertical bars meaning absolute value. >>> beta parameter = 0.822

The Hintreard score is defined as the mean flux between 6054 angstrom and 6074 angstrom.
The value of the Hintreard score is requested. 9.3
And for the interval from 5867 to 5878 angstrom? 8.6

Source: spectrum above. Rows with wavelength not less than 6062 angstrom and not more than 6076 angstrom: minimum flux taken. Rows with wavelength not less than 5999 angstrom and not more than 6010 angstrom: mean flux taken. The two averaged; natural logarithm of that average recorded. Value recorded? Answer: 2.17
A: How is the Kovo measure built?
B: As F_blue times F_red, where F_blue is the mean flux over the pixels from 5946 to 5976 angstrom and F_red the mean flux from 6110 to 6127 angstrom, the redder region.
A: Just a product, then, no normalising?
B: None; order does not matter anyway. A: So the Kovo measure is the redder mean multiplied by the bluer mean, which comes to 82.2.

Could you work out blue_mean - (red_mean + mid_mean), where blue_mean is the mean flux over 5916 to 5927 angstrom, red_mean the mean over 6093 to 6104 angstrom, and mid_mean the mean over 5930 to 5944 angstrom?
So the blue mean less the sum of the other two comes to -9.5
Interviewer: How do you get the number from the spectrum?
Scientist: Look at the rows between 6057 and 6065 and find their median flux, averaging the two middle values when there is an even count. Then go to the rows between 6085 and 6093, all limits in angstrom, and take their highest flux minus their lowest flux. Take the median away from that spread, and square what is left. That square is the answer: 87.6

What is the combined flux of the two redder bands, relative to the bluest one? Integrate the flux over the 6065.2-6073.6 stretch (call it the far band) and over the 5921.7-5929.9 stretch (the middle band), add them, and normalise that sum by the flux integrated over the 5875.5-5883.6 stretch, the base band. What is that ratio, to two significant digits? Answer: 2.2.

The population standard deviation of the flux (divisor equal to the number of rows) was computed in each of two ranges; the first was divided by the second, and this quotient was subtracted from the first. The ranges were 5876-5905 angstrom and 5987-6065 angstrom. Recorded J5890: -1.0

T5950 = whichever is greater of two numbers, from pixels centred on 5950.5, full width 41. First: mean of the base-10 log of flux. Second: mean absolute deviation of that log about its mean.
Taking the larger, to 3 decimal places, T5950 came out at 0.953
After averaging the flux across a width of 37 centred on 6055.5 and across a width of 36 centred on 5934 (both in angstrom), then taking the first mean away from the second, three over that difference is -9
